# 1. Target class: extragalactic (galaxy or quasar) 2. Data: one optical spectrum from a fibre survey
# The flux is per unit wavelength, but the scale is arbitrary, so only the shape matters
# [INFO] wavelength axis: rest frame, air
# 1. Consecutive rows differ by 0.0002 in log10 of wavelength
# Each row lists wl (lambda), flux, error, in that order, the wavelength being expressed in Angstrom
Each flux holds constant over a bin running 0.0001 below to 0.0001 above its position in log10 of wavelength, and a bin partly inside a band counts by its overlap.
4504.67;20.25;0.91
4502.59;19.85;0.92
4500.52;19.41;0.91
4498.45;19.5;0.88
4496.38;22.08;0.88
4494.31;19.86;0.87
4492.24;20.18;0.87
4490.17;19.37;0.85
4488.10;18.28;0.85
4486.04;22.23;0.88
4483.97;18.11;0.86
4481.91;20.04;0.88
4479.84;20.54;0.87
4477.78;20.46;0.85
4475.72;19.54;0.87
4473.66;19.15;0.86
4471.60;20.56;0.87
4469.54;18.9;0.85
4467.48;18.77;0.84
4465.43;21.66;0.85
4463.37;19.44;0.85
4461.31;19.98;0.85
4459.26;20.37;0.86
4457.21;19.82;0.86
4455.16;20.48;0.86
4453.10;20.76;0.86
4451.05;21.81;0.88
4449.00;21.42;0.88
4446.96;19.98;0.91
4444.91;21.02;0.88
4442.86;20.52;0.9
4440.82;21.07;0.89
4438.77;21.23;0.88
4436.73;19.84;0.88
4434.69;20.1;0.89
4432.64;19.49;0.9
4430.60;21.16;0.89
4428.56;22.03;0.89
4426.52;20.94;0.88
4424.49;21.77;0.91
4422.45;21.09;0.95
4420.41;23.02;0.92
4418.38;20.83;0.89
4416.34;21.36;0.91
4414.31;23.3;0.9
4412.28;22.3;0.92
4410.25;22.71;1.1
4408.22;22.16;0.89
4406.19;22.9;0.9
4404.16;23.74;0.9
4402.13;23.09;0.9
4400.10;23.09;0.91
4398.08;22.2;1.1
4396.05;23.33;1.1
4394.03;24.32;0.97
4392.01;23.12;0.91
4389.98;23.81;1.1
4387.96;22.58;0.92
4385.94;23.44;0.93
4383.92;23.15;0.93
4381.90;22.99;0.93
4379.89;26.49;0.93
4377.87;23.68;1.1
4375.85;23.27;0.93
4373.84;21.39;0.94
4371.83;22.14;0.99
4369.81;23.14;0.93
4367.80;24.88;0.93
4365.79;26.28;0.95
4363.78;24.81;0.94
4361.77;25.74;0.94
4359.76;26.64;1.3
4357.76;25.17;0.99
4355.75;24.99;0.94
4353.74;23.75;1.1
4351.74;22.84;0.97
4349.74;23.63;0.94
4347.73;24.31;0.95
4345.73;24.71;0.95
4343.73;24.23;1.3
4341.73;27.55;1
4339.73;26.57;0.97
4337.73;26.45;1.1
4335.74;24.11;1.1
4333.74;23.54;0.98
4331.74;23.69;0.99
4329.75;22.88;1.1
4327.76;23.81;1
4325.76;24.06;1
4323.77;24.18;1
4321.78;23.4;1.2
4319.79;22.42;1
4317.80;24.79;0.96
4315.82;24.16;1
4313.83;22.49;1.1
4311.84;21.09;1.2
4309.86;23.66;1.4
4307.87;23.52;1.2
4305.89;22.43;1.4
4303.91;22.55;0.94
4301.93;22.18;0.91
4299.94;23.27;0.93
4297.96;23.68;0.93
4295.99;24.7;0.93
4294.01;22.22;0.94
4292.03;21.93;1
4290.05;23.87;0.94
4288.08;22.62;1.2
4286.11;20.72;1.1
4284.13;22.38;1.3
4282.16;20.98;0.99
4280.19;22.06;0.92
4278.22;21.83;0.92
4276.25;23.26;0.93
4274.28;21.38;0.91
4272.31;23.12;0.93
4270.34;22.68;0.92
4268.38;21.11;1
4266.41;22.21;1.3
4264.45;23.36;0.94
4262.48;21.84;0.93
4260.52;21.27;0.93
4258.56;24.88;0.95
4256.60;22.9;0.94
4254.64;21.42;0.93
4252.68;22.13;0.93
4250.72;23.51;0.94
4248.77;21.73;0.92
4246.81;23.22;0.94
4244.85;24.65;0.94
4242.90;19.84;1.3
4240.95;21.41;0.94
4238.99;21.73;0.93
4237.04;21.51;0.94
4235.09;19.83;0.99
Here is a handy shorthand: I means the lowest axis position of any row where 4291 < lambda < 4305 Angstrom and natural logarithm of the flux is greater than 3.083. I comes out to 4292.03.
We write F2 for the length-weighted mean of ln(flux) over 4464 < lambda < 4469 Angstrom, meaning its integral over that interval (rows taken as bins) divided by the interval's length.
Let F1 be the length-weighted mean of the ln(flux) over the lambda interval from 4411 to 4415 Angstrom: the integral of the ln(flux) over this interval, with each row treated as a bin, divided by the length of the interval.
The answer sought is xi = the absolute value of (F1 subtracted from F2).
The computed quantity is 0.13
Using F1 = 3.13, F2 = 2.99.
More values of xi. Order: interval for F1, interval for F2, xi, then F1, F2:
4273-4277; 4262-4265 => 0.01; 3.10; 3.11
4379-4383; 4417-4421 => 0.13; 3.21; 3.08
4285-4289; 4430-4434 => 0.07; 3.07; 3.00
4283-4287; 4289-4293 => 0.06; 3.07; 3.13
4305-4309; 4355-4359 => 0.09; 3.13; 3.23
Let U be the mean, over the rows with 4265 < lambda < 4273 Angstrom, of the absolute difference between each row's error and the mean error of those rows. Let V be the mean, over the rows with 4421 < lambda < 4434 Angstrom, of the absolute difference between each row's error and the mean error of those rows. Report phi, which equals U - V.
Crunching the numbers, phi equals 0.11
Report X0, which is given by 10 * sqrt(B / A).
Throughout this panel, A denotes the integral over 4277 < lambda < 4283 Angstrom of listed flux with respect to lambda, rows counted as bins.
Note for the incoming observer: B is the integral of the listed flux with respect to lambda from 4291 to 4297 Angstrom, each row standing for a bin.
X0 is 10.3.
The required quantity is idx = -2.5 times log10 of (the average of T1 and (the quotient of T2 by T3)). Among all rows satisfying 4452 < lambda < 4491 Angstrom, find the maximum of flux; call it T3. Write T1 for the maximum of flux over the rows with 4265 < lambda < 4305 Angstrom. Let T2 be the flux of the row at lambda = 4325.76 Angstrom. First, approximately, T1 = 24.7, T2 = 24.06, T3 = 22.23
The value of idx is -2.776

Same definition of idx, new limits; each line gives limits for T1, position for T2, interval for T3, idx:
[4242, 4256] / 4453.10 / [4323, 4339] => -2.761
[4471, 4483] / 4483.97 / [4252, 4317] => -2.568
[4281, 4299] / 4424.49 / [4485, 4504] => -2.771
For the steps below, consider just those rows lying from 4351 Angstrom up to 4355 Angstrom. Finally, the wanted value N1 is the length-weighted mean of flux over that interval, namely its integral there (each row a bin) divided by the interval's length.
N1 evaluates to 23.4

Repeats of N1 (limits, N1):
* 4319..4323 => 23.0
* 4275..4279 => 22.5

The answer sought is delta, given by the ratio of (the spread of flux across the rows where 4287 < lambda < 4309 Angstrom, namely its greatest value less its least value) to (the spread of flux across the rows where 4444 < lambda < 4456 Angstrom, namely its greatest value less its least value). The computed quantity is 1.51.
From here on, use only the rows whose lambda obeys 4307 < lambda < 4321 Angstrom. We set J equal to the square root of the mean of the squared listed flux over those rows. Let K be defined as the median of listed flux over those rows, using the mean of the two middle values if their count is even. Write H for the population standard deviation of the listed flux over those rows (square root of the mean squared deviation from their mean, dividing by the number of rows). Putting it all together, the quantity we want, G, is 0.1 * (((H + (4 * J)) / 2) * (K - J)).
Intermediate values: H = 1.15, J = 23.2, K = 23.5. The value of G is 1.5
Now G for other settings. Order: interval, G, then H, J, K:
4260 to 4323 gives -0.7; 1.05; 22.6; 22.5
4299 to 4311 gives -0.1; 0.57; 22.9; 22.9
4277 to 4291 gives -0.1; 0.98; 22.1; 22.1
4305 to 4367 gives -0.9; 1.42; 24.3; 24.1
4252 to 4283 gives -0.9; 1.01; 22.3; 22.1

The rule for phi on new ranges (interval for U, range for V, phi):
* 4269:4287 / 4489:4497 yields 0.08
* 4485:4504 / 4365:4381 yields -0.02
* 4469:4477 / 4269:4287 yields -0.09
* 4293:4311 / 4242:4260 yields 0.11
